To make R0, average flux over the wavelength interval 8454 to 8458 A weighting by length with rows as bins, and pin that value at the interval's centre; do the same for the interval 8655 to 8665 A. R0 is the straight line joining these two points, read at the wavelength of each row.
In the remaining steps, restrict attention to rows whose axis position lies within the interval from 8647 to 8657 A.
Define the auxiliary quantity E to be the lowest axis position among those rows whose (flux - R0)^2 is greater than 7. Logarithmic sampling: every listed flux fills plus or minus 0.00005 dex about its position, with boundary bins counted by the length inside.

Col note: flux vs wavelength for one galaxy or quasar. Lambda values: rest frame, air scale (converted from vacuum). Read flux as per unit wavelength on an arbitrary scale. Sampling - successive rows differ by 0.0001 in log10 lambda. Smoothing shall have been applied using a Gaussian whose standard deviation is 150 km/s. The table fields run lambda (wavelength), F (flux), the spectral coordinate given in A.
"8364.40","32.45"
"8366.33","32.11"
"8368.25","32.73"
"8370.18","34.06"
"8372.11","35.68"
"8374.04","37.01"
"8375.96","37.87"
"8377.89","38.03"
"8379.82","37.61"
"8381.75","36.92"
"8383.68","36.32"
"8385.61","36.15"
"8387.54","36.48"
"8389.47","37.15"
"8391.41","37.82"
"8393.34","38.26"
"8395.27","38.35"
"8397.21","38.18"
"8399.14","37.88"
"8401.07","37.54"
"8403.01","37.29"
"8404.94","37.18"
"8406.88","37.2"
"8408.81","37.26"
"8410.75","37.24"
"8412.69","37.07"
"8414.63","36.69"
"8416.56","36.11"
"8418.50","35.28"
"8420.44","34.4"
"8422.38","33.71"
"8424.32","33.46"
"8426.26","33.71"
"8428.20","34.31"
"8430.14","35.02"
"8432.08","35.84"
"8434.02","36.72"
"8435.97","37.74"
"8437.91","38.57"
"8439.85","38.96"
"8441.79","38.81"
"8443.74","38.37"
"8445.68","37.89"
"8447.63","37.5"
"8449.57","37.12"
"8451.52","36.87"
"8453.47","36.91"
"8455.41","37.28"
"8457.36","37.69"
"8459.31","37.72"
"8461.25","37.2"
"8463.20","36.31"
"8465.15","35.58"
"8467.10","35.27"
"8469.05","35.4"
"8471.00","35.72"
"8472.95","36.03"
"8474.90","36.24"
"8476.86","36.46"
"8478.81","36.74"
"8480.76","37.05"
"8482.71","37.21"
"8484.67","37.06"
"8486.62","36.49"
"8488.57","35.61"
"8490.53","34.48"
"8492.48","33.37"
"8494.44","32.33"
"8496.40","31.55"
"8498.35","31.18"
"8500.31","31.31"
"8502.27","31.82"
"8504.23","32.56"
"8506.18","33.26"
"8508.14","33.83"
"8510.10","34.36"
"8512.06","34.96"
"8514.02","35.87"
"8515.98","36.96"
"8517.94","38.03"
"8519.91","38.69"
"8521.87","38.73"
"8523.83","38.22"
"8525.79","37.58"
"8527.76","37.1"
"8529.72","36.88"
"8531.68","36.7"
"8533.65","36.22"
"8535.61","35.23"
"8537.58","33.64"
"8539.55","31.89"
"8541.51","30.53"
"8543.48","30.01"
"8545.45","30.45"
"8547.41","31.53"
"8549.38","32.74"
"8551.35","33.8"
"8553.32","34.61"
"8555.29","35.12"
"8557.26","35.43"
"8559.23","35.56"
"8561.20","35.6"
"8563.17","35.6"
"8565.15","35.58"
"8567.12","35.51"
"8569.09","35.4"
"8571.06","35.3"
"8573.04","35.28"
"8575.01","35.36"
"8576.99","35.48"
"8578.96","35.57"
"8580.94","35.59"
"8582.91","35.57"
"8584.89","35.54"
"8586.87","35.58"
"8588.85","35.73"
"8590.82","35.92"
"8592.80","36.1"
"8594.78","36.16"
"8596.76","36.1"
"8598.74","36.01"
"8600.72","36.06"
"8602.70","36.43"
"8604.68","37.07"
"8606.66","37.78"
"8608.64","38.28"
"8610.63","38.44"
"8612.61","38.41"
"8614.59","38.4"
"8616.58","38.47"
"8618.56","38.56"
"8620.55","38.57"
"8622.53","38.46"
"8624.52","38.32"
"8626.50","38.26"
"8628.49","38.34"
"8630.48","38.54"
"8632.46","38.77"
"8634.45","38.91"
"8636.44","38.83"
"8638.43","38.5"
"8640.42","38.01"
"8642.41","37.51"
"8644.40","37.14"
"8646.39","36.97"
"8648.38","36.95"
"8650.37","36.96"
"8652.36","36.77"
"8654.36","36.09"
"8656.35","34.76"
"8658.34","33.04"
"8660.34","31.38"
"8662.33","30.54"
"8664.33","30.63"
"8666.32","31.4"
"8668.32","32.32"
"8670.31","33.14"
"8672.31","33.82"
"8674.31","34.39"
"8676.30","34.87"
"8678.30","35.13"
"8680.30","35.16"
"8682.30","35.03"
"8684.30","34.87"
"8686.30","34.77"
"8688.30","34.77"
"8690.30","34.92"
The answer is 8648.38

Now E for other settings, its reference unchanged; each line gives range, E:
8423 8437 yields 8424.32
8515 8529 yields 8519.91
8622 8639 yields 8622.53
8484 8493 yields 8492.48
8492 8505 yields 8492.48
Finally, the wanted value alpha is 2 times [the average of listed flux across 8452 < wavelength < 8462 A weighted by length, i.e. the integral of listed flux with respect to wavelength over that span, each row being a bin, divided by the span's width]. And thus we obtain 75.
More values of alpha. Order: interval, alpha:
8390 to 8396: 76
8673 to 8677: 69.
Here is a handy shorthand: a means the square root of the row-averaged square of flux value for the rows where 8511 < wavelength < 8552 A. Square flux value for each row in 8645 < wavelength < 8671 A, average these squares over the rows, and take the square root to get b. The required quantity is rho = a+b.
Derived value 69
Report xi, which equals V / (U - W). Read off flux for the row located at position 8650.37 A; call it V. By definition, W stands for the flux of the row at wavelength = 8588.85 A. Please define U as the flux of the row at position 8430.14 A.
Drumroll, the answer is -52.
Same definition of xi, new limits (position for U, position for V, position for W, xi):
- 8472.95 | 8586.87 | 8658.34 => 12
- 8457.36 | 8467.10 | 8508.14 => 9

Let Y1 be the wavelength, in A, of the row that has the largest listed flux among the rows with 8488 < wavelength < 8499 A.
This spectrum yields 8488.57 A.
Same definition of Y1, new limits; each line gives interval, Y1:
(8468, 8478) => 8476.86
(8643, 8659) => 8644.40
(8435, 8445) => 8439.85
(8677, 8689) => 8680.30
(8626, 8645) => 8634.45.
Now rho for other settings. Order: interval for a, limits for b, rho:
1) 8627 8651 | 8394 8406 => 76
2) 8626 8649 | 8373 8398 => 75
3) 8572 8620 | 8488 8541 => 72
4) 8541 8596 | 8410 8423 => 71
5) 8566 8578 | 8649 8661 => 70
